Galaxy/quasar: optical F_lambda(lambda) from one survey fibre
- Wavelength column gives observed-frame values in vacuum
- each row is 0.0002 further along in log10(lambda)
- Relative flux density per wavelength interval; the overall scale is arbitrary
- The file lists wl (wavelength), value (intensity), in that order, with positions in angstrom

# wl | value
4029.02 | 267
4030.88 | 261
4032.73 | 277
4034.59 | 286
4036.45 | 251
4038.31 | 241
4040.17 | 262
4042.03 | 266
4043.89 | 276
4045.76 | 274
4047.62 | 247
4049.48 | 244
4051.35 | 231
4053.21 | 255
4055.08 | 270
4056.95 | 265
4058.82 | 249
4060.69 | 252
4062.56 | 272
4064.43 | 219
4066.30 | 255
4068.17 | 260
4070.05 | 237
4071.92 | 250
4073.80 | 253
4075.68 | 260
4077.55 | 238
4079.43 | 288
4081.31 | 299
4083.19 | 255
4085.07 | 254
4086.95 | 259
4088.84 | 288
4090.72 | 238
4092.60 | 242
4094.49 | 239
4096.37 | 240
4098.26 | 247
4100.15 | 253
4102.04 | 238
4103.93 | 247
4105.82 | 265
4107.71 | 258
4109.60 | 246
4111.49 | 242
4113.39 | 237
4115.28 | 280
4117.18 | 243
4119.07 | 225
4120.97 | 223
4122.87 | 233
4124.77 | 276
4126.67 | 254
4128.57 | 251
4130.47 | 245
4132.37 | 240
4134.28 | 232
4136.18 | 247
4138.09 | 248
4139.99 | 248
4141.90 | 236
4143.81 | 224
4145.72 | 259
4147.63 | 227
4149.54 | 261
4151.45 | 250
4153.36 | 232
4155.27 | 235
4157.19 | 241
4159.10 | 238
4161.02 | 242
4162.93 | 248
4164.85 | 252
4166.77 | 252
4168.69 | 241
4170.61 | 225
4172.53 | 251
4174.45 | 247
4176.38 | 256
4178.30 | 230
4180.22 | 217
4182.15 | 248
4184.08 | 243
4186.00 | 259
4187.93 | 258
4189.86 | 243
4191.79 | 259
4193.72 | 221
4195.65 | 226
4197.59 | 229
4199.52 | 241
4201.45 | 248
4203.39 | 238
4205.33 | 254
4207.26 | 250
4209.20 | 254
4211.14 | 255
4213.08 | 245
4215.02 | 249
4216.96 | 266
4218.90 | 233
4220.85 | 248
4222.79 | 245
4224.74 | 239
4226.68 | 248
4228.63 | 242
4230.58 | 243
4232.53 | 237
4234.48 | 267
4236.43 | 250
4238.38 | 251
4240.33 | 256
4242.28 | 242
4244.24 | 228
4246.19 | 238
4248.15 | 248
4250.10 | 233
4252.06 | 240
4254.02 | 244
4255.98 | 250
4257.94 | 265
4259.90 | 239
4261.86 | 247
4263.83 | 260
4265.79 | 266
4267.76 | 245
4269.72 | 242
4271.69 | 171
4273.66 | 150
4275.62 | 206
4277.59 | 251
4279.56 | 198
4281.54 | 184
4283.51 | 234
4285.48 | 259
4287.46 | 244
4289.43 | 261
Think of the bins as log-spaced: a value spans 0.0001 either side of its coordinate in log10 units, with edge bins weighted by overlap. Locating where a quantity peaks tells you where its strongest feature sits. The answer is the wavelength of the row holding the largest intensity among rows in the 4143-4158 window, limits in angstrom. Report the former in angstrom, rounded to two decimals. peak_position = 4149.54 angstrom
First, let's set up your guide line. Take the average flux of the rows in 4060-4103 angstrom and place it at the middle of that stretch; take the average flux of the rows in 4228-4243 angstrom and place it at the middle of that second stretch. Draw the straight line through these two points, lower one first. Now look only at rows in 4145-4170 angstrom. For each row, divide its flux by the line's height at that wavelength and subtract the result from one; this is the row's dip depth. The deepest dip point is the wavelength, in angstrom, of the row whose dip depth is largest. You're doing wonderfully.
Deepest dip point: 4147.63 angstrom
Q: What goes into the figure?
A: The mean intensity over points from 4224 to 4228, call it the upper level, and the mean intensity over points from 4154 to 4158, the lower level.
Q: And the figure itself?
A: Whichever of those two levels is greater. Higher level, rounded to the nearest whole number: 244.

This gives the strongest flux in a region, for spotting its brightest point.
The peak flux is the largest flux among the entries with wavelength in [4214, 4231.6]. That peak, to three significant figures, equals 266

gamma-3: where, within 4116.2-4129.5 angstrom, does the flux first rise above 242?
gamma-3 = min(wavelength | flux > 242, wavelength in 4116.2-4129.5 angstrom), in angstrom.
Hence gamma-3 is 4117.18 angstrom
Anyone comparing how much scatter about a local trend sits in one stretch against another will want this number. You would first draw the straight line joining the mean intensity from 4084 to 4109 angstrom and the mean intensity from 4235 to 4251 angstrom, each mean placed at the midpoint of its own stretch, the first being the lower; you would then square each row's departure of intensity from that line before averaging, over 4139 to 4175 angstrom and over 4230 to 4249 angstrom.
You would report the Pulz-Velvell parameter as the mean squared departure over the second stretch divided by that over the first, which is 1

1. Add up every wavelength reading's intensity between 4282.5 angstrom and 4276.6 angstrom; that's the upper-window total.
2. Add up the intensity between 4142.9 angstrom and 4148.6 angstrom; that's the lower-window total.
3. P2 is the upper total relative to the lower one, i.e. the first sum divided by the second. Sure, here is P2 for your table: 0.89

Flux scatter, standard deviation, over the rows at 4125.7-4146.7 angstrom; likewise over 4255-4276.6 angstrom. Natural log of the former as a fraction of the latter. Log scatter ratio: -1.3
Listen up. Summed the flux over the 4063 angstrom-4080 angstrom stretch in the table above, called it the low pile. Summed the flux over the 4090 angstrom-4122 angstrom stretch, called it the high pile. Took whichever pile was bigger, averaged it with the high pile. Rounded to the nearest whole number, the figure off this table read 4163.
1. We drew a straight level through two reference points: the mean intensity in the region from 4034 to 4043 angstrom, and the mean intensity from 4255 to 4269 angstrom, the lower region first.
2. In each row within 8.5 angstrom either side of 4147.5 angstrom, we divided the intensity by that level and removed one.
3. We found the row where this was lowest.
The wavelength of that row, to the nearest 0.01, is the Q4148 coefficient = 4143.81 angstrom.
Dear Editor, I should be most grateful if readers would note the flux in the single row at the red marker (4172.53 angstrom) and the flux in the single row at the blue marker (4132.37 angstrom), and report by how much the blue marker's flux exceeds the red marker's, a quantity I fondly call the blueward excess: -11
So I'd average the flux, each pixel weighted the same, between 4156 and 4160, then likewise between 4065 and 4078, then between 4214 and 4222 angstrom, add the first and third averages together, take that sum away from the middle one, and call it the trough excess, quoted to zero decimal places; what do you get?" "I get -238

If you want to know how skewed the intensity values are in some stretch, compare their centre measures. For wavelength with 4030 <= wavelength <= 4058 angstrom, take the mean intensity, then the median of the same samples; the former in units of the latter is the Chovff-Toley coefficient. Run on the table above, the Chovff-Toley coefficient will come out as 0.99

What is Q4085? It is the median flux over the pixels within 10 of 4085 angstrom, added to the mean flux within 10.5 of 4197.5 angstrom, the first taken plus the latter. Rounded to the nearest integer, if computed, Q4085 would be 497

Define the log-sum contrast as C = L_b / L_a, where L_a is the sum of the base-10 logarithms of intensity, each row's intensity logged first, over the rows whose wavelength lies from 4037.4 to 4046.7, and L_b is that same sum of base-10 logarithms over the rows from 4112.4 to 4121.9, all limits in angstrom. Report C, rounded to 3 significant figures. 0.984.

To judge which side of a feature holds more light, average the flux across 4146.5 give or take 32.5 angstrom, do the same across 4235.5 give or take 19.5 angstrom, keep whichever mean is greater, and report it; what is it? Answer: 245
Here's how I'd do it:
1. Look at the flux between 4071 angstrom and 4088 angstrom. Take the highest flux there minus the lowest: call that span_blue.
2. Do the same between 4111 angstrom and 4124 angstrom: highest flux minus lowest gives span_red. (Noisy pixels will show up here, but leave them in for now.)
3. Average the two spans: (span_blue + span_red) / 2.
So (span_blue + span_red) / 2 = 59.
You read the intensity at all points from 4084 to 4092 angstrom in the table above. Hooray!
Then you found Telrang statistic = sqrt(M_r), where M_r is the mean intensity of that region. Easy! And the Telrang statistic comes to 16.1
